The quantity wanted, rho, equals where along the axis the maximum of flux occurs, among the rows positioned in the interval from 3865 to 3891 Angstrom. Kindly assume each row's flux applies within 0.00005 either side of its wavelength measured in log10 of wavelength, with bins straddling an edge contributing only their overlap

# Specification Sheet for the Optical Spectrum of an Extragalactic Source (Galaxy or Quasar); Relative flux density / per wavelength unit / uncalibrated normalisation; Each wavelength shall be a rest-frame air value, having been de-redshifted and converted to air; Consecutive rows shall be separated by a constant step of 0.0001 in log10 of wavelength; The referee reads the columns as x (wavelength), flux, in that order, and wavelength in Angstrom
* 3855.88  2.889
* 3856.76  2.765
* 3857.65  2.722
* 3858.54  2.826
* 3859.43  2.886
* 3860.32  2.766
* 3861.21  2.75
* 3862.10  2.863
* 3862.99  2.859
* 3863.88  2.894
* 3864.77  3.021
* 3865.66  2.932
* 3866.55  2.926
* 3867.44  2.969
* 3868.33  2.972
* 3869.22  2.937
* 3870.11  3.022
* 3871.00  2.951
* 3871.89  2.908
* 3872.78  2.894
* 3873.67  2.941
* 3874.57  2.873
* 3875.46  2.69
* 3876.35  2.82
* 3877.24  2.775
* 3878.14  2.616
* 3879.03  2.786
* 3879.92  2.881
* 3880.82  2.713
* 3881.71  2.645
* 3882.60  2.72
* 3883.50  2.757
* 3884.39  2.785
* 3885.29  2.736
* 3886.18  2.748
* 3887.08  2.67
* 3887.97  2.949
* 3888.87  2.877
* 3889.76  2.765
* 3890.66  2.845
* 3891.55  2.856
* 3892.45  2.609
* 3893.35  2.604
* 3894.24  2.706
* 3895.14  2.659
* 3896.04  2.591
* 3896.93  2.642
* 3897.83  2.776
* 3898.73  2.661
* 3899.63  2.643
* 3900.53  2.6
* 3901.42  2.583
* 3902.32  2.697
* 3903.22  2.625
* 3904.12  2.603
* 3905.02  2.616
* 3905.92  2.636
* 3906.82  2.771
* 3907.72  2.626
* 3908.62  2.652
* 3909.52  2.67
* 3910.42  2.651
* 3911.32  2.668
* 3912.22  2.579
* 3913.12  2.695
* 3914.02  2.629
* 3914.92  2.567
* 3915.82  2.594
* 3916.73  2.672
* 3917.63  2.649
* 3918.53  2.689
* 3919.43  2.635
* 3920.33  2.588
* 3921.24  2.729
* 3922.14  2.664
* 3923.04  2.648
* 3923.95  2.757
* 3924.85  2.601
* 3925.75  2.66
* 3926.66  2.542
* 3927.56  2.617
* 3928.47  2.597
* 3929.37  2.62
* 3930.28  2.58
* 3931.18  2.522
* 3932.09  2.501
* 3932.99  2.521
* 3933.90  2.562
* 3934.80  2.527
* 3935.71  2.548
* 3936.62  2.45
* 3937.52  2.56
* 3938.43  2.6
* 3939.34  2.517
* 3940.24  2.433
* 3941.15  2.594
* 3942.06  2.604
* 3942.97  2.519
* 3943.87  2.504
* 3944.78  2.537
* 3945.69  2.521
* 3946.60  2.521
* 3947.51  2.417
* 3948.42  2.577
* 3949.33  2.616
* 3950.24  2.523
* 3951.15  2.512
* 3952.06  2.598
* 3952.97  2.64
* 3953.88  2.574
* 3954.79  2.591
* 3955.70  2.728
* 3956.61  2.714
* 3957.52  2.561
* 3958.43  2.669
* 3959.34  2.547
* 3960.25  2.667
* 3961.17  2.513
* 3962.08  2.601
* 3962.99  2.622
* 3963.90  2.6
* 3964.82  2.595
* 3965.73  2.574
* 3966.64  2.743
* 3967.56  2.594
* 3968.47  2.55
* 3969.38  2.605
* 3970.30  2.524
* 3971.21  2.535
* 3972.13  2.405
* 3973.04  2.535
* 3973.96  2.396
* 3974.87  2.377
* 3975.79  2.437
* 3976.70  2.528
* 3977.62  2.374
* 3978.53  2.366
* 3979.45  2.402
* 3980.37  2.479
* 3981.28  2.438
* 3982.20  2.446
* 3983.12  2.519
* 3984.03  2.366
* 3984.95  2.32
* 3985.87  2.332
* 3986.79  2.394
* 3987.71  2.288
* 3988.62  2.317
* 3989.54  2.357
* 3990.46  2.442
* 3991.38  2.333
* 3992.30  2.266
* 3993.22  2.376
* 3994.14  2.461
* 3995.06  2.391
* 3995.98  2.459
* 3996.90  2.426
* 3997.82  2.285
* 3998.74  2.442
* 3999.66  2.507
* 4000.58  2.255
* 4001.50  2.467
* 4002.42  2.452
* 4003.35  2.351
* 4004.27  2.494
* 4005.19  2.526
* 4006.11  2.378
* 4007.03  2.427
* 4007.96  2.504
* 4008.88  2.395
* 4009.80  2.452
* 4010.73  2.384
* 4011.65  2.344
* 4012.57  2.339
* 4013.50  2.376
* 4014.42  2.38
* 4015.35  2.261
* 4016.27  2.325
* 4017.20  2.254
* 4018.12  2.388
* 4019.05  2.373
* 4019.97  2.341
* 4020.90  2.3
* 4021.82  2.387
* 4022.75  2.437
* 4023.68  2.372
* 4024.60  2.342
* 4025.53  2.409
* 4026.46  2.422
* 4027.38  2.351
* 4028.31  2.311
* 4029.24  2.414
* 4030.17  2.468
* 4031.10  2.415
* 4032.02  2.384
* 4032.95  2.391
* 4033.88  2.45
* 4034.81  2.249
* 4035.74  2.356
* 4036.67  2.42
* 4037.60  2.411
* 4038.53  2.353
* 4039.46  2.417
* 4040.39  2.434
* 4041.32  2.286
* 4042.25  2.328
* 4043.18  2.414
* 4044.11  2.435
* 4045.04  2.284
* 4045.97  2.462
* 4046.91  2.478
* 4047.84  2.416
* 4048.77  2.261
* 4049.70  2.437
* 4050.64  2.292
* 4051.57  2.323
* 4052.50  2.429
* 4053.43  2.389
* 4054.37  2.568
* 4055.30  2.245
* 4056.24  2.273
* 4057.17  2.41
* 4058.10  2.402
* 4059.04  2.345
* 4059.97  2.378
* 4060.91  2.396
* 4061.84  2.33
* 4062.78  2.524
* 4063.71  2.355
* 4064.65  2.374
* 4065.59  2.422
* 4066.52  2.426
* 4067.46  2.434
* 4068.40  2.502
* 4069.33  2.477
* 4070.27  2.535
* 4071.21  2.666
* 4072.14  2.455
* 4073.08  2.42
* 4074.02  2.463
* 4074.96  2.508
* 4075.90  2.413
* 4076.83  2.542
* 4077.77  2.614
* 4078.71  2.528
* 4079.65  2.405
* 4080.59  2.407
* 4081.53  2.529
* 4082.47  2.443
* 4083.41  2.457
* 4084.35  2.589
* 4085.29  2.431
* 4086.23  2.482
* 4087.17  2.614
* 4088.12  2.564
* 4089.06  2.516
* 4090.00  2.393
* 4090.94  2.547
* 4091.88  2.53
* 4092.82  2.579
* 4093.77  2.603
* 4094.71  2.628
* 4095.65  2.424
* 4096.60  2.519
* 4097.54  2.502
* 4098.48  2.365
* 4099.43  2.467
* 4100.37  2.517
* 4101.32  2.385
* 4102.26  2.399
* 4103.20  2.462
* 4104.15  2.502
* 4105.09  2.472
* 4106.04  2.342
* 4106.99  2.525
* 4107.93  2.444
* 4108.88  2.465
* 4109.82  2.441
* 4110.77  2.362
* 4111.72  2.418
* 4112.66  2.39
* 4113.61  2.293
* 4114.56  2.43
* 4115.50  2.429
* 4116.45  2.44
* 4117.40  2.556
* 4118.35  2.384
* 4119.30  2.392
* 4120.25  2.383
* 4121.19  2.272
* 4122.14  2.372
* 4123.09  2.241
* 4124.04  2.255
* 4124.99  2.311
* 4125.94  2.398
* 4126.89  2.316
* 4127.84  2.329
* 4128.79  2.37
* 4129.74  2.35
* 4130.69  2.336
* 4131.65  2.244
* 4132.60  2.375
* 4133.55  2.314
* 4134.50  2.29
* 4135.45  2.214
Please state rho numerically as 3870.11 Angstrom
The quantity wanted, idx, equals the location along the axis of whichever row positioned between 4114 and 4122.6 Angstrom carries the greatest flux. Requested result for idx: 4117.40 Angstrom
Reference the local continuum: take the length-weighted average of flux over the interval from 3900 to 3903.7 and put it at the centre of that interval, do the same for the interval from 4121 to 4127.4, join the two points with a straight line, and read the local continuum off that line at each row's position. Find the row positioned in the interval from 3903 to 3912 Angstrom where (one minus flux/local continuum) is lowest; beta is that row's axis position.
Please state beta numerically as 3906.82 Angstrom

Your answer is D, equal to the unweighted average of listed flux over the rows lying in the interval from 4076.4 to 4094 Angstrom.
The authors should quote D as 2.51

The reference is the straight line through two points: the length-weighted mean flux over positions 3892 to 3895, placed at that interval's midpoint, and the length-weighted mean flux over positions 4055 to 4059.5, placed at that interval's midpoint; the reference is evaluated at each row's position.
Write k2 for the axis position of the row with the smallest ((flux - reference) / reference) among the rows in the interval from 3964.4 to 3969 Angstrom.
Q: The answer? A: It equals 3968.47 Angstrom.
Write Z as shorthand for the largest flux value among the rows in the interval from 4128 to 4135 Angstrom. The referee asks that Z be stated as 2.375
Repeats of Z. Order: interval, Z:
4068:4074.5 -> 2.666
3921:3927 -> 2.757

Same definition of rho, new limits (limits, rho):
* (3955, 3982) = 3966.64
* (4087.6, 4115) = 4094.71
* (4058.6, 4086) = 4071.21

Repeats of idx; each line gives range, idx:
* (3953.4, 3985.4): 3966.64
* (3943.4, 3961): 3955.70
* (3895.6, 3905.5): 3897.83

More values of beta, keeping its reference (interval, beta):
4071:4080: 4071.21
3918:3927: 3923.95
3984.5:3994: 3990.46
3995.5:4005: 3999.66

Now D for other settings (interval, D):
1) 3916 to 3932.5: 2.63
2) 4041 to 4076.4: 2.41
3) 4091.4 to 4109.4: 2.48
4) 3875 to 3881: 2.75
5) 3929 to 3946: 2.54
